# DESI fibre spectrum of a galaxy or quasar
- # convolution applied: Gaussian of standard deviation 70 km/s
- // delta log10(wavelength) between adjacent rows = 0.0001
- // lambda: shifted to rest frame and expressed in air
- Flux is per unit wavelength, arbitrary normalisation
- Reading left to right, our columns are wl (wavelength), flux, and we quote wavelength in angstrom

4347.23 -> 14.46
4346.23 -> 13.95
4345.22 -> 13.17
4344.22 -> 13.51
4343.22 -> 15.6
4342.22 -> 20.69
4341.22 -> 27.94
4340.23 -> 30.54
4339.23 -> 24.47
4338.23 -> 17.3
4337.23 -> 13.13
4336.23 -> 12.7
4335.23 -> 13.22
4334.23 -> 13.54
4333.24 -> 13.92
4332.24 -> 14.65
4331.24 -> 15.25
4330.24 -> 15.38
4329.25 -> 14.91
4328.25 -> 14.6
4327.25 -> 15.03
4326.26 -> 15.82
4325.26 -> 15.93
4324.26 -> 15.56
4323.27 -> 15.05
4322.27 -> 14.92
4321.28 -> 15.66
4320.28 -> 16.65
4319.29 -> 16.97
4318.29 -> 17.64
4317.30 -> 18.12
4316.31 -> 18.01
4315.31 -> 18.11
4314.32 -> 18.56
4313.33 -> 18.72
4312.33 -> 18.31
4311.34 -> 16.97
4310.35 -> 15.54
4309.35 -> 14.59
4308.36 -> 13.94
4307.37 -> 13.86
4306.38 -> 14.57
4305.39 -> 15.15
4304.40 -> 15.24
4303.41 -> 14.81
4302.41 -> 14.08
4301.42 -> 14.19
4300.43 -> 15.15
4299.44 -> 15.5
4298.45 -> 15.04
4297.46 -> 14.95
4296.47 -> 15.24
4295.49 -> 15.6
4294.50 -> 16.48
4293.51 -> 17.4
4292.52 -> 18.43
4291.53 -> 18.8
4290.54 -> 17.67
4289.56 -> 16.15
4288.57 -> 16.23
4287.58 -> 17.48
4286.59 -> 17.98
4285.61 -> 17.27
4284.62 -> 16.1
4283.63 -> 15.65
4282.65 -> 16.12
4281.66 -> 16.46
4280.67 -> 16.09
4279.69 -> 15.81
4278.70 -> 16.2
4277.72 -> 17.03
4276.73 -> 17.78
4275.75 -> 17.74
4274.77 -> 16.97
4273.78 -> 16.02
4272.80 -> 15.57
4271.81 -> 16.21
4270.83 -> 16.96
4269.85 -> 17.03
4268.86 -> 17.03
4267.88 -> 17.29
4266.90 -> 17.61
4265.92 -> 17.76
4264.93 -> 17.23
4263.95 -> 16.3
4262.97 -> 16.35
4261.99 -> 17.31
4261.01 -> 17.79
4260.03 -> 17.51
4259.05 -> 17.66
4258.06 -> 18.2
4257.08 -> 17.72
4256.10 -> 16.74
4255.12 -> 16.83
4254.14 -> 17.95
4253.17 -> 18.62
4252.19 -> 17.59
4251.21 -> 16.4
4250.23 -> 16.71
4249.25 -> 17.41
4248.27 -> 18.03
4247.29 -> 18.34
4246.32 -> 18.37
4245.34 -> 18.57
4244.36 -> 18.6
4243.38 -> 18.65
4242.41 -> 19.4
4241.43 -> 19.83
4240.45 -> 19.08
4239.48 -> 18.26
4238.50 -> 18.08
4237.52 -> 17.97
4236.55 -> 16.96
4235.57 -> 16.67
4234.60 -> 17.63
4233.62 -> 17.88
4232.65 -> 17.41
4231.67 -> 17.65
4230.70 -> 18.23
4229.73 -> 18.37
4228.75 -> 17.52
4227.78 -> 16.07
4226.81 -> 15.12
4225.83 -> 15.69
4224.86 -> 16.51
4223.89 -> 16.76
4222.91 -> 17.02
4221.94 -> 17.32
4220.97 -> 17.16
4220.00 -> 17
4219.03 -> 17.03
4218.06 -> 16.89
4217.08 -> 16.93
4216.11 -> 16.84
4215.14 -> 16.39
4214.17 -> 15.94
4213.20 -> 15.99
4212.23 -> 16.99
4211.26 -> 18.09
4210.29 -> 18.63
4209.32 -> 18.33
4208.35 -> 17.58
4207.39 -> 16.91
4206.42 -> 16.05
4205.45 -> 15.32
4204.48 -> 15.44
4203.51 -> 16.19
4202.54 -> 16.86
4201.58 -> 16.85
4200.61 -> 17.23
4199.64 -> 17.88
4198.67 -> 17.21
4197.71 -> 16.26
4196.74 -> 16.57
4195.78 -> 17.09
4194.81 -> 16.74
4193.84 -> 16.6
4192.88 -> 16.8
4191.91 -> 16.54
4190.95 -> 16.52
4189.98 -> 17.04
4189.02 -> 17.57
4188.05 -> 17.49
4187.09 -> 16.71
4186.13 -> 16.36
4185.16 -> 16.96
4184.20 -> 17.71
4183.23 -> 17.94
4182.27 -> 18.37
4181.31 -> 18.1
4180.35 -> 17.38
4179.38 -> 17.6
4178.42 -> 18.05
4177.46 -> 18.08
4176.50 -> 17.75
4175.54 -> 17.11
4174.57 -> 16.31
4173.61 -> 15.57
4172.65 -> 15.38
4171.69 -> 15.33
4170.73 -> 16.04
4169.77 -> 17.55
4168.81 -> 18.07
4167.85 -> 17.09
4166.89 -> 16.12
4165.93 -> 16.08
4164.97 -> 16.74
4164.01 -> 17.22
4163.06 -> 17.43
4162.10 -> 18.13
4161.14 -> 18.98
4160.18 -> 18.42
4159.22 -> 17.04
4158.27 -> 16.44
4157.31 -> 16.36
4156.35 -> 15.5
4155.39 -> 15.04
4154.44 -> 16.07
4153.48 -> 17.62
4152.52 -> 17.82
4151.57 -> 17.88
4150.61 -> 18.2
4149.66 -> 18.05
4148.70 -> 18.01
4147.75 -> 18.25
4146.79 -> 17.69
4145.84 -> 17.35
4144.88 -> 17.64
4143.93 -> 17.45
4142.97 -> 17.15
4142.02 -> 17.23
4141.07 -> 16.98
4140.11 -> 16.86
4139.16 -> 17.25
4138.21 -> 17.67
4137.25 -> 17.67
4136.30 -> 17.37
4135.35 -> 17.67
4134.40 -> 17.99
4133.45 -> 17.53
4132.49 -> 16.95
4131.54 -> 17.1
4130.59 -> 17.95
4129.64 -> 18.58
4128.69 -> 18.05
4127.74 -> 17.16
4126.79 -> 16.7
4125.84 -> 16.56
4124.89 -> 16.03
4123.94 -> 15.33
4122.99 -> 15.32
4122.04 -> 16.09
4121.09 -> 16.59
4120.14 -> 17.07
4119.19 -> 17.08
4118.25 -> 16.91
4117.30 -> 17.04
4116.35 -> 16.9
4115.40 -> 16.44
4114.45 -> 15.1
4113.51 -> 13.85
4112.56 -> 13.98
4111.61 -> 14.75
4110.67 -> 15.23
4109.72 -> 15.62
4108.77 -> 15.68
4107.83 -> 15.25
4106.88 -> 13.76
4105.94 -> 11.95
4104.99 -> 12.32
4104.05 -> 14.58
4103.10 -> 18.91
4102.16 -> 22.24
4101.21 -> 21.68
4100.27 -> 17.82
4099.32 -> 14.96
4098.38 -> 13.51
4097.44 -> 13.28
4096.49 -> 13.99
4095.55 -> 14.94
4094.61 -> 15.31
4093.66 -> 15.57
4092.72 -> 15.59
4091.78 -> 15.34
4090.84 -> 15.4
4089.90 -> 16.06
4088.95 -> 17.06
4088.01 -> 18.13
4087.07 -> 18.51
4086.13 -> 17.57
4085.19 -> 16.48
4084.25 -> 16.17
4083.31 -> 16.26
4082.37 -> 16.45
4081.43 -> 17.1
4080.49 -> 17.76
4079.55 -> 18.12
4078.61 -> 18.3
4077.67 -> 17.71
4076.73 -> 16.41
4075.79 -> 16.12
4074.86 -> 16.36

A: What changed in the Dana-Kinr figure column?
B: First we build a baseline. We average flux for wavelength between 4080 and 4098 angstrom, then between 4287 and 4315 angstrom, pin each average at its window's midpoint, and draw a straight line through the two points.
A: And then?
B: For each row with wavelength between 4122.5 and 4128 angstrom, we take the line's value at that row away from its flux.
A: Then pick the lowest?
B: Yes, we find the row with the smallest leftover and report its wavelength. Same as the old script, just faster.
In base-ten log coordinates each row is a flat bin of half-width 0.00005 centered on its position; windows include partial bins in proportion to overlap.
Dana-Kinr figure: 4122.99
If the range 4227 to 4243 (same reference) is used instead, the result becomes 4227.78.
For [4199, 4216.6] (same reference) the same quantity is 4205.45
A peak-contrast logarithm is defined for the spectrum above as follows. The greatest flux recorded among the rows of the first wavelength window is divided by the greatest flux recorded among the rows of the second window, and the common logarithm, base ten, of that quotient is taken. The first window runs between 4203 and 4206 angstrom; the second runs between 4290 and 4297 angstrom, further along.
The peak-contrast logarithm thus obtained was -0.065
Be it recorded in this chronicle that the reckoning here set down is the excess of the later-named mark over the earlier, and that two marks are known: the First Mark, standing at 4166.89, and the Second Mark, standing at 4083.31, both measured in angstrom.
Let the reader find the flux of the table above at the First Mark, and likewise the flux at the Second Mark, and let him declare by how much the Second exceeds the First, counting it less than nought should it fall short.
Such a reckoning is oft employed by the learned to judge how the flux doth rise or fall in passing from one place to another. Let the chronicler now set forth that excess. 0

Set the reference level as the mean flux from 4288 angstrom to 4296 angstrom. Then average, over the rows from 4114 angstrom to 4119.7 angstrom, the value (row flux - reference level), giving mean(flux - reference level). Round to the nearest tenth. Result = -0.5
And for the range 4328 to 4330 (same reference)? -2.3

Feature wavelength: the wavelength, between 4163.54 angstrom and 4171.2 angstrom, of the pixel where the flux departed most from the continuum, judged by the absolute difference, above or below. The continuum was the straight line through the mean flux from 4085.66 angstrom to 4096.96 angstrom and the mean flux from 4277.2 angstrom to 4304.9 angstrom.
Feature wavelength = 4168.81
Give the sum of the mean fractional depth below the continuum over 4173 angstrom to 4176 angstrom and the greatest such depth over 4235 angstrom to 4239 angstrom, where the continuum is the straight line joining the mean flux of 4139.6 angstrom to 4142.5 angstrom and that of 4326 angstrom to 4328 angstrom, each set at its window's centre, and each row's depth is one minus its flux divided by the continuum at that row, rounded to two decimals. 0.00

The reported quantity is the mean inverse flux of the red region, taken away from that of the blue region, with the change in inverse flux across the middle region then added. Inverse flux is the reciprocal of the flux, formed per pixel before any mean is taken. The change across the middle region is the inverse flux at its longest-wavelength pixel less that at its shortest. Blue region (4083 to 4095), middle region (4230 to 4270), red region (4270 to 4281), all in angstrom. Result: 0.0046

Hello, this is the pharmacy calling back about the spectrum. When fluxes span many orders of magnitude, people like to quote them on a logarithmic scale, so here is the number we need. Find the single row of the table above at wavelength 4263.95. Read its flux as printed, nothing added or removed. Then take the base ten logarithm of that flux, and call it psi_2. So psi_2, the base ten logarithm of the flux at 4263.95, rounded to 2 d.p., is 1.21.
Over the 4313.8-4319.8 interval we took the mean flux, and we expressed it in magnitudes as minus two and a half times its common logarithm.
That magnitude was -3.13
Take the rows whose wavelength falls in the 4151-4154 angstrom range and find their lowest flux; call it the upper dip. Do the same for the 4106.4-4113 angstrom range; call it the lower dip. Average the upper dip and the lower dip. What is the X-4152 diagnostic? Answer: 15.69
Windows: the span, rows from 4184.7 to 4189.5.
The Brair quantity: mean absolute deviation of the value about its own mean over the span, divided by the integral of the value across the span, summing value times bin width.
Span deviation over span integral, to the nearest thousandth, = 0.005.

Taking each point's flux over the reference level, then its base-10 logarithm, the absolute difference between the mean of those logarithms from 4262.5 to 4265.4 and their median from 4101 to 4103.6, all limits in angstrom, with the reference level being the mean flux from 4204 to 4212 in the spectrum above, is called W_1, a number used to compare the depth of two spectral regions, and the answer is 0.12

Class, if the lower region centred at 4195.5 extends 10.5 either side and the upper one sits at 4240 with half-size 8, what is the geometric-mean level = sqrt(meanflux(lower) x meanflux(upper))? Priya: 17.5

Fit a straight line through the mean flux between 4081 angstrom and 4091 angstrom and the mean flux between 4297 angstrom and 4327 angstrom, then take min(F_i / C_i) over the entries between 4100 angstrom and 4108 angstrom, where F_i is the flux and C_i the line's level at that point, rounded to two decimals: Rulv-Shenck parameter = 0.71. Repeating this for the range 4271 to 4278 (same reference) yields 0.97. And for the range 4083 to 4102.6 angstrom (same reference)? 0.79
